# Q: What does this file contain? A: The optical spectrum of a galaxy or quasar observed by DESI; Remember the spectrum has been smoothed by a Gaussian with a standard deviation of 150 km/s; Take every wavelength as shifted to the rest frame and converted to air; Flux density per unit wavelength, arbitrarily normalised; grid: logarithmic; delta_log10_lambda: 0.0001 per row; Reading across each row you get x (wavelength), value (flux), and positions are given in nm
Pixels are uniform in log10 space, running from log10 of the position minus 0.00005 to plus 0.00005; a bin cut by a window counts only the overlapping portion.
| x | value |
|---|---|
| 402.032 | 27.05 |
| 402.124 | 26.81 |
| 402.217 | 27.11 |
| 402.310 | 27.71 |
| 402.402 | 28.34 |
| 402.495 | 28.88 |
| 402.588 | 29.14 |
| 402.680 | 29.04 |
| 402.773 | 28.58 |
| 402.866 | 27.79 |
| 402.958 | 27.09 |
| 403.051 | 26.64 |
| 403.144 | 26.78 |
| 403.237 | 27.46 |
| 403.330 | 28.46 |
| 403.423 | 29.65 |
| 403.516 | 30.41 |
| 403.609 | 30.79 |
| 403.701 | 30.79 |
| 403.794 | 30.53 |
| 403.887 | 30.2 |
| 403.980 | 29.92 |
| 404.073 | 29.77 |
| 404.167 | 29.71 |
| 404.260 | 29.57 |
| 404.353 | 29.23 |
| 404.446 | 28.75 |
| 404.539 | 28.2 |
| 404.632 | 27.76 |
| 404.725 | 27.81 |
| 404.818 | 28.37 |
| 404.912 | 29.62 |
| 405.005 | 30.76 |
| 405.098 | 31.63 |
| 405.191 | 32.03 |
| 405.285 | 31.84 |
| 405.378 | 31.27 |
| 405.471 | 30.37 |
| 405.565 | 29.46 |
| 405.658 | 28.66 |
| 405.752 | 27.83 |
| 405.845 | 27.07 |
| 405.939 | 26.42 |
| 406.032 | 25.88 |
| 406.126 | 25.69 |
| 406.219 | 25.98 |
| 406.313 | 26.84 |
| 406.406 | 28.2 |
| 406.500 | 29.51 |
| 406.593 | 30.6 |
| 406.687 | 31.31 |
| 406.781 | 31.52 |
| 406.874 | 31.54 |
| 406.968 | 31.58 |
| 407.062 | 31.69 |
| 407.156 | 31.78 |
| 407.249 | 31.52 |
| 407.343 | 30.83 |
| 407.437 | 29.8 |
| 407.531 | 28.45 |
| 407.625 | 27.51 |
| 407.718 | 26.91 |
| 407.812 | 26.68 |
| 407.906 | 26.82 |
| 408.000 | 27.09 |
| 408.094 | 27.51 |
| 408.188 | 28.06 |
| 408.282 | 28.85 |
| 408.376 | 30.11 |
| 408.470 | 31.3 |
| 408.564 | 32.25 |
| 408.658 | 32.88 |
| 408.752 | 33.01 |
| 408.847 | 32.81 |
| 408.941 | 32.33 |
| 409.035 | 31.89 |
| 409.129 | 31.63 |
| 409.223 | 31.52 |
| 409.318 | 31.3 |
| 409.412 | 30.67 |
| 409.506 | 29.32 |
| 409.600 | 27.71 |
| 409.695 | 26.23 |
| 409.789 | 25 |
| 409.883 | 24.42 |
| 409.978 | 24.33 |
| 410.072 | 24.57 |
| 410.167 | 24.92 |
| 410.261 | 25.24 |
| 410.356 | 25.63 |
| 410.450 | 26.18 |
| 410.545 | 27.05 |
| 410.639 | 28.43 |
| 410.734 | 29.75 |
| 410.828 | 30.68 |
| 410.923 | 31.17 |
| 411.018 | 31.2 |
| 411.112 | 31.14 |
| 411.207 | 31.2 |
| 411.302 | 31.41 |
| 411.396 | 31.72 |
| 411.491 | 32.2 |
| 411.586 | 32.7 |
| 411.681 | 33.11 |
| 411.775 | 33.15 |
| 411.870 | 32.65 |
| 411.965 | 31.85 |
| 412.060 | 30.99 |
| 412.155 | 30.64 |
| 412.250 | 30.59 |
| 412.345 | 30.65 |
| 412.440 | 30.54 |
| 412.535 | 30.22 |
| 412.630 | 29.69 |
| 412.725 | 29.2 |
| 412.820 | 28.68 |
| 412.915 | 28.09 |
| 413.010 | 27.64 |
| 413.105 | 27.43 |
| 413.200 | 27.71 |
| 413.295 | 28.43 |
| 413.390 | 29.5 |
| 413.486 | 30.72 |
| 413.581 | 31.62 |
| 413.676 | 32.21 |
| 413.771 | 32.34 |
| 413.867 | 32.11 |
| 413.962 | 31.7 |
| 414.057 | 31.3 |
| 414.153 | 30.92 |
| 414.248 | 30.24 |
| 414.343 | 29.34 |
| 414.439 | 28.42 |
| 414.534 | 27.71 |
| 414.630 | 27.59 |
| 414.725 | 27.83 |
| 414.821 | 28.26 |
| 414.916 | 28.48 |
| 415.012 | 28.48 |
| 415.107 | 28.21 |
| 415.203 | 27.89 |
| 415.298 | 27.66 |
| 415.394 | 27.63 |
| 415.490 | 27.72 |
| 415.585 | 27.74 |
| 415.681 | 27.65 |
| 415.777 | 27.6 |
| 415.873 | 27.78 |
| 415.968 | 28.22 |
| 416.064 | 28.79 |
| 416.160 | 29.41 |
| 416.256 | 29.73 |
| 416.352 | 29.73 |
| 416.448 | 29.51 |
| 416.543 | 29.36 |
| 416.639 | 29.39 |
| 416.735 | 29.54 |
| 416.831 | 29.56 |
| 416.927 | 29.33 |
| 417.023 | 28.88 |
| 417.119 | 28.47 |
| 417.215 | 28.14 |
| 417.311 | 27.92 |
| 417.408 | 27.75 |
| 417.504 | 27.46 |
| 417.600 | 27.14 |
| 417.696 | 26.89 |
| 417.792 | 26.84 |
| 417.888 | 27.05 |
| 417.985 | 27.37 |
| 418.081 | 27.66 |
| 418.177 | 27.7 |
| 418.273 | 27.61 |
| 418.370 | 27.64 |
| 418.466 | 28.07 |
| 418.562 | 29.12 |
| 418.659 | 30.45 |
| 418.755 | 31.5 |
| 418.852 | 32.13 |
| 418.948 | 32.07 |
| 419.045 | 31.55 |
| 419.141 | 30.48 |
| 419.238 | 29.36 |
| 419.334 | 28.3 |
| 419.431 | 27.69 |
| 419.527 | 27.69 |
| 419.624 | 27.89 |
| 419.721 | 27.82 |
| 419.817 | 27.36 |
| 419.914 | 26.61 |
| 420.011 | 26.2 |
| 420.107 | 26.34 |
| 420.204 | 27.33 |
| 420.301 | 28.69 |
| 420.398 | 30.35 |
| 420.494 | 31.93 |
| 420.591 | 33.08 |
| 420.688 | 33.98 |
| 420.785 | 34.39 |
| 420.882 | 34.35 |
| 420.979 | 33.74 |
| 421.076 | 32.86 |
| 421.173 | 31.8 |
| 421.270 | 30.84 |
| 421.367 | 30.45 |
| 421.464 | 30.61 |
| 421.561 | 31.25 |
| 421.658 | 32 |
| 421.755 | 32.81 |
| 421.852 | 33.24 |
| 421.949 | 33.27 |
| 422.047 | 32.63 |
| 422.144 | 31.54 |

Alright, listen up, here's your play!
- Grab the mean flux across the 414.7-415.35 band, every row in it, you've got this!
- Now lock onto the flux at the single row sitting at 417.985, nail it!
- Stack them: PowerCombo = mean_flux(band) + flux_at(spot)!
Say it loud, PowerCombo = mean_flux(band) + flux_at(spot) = 55.5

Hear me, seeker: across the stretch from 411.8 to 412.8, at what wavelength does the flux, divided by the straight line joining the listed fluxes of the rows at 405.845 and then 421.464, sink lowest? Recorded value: 412.725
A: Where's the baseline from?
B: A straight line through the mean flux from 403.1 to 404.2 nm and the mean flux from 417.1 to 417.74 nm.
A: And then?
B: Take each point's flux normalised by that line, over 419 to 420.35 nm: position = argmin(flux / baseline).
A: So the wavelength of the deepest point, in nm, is 420.011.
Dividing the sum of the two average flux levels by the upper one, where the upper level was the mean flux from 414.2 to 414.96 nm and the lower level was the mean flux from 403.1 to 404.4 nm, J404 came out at 2.04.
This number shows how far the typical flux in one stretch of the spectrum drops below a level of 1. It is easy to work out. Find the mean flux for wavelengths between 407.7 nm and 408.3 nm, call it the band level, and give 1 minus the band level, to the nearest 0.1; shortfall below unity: -26.4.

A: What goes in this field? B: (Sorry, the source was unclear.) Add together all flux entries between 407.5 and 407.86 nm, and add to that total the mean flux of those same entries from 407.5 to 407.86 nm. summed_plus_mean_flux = 137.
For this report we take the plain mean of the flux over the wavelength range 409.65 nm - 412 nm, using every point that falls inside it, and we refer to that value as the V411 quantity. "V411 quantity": 29.0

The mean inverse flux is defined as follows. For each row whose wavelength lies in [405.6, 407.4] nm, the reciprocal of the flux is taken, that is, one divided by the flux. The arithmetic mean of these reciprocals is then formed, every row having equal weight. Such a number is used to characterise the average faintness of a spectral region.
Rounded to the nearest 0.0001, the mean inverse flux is 0.0345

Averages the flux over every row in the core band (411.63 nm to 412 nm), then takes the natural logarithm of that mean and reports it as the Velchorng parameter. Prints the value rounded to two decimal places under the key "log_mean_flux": 3.49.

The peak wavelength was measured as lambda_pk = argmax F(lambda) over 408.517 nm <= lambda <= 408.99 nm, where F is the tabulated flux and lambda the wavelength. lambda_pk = 408.752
